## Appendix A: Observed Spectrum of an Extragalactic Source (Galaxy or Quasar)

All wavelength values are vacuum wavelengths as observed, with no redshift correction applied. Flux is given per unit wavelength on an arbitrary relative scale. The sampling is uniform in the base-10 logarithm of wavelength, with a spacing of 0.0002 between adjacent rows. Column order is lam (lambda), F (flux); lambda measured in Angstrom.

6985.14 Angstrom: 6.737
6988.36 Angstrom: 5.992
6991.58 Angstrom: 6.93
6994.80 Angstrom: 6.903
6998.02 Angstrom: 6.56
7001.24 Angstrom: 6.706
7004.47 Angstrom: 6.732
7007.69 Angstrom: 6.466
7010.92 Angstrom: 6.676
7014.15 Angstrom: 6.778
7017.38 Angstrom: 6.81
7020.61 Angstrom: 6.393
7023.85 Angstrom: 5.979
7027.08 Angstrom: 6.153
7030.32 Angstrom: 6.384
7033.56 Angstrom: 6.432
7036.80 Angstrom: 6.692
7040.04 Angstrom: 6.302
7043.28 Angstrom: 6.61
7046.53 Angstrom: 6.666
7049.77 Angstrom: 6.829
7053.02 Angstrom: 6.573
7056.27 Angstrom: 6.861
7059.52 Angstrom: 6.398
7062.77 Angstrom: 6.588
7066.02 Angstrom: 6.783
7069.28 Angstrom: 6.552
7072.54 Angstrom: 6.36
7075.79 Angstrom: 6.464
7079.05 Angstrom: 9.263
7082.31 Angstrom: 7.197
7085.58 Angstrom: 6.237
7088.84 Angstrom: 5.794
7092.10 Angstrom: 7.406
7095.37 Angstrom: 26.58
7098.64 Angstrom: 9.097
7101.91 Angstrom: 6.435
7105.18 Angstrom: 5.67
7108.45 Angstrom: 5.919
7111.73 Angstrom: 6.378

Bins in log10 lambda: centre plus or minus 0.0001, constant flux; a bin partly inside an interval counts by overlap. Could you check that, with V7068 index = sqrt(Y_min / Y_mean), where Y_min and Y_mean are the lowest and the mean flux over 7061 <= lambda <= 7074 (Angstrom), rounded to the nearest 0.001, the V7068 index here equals 0.984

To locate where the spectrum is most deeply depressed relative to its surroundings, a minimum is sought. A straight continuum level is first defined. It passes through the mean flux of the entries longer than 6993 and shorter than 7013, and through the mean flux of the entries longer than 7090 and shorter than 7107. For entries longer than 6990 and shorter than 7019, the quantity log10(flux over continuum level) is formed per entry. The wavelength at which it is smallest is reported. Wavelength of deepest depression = 7017.38 Angstrom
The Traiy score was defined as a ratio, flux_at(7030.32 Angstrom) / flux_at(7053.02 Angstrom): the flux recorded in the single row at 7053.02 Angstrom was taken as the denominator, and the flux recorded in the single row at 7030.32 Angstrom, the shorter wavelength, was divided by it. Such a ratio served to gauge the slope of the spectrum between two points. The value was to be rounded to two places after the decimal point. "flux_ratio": 0.97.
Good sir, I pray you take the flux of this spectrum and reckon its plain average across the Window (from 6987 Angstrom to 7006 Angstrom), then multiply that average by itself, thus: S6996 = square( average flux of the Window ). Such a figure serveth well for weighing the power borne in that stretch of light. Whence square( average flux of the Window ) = 44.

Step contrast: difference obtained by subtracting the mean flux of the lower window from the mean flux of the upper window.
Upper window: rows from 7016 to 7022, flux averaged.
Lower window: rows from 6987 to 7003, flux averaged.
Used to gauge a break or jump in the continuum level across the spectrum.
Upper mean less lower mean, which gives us 0.0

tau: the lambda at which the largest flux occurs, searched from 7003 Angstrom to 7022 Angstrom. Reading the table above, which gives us 7017.38 Angstrom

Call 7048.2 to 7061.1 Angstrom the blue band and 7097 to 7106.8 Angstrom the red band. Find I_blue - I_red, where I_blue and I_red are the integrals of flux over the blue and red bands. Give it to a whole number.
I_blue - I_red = 17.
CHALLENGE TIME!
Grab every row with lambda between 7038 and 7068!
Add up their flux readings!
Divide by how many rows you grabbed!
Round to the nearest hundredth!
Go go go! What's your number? 6.62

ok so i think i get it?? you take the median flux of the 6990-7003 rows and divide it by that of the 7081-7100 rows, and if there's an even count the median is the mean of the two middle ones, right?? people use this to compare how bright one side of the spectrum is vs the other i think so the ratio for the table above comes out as 0.93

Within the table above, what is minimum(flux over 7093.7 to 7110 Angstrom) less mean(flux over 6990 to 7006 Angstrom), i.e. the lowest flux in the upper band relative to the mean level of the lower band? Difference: -1.1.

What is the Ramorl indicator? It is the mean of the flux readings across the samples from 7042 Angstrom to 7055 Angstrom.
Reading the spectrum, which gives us 6.7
